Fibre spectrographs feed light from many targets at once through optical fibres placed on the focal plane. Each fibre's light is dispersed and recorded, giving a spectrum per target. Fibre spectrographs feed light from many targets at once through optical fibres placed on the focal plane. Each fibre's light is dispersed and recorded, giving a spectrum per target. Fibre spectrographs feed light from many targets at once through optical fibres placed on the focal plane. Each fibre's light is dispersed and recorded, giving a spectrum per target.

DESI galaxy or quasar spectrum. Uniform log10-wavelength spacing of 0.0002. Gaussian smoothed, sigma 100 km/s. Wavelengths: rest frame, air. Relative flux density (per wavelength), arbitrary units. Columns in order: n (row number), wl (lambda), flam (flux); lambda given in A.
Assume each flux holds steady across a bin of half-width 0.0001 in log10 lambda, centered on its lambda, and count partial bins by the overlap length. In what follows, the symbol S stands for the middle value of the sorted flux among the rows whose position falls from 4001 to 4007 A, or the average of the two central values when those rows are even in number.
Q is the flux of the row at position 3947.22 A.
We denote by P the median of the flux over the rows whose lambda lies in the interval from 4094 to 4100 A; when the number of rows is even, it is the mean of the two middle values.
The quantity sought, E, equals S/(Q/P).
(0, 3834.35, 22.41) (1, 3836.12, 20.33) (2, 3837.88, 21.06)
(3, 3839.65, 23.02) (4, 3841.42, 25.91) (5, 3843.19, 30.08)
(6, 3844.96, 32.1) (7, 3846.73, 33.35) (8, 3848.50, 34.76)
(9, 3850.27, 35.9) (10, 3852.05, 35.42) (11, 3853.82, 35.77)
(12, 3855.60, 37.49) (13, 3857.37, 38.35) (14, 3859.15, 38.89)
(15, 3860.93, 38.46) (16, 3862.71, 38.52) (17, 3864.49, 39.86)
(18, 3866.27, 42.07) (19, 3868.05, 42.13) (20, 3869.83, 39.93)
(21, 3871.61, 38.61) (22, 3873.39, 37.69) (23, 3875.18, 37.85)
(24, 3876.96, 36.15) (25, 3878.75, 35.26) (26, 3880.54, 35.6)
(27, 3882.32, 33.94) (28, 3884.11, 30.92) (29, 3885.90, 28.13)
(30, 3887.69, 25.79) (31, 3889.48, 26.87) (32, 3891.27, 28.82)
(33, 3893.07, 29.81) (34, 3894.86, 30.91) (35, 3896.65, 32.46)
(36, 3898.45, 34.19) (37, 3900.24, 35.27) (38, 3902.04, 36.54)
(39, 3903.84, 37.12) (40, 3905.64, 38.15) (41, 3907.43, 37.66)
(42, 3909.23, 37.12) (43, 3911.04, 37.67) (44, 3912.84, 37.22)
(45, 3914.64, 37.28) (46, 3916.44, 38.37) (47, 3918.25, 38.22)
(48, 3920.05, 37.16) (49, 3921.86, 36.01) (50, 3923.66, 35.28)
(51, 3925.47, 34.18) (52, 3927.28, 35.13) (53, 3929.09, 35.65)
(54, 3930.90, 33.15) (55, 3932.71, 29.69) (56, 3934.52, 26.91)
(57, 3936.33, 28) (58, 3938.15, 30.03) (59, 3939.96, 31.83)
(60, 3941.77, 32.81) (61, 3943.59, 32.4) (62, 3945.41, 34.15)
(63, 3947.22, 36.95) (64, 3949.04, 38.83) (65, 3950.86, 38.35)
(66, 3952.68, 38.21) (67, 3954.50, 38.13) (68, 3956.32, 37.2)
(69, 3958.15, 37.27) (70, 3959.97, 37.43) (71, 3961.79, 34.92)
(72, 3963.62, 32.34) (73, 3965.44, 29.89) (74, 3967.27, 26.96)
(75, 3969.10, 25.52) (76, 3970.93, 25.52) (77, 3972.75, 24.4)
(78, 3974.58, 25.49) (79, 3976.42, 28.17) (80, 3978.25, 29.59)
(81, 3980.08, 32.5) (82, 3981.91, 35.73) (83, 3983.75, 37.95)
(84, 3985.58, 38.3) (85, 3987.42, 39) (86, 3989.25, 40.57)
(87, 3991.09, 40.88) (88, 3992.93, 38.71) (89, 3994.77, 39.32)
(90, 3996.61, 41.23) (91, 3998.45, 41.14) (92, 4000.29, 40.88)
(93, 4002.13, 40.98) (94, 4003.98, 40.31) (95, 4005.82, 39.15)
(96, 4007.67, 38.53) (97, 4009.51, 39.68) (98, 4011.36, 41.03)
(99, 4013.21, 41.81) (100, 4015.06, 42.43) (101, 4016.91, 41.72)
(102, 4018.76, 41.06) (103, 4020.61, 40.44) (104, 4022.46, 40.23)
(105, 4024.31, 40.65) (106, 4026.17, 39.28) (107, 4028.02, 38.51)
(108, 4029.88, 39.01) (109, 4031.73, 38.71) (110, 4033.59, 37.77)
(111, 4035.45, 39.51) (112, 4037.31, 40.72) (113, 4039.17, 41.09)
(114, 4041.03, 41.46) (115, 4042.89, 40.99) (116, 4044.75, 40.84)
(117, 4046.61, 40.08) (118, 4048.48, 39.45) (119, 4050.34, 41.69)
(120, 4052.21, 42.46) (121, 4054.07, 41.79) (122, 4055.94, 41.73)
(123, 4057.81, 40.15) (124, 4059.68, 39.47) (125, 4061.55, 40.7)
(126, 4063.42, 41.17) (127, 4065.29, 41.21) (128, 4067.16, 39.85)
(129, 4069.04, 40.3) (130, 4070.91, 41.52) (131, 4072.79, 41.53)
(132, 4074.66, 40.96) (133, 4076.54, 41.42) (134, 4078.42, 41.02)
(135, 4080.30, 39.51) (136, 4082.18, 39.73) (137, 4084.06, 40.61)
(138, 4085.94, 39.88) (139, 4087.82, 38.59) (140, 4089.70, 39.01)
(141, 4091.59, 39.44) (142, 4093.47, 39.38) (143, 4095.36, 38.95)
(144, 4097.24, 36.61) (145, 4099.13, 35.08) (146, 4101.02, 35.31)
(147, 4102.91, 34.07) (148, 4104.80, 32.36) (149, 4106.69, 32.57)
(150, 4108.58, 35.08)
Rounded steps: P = 37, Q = 36.95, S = 40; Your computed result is 40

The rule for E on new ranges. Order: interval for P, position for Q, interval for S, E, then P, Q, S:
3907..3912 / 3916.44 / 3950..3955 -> 38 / 38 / 38.37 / 38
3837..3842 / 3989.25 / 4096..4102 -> 20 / 23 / 40.57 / 35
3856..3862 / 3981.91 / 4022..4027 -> 43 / 38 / 35.73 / 40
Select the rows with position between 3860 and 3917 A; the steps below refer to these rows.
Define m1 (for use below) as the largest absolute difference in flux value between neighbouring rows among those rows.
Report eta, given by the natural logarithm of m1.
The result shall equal 1.11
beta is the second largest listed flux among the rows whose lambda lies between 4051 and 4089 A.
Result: 41.79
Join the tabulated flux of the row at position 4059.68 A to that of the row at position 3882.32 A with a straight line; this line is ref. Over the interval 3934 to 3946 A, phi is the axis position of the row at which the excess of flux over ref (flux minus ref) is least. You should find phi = 3934.52 A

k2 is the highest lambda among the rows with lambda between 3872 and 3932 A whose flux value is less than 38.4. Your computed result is 3930.90 A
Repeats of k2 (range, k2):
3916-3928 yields 3927.28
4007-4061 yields 4033.59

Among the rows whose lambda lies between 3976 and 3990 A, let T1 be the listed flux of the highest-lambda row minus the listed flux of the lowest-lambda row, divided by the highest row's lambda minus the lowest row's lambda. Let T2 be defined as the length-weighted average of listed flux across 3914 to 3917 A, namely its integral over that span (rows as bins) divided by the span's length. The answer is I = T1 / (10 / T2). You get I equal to 4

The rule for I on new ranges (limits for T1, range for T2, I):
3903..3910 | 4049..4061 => 0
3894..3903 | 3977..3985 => 3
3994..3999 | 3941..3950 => 2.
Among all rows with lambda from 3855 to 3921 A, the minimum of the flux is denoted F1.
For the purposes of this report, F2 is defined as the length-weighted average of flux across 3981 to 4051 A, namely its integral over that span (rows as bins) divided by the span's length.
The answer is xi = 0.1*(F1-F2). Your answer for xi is -1.4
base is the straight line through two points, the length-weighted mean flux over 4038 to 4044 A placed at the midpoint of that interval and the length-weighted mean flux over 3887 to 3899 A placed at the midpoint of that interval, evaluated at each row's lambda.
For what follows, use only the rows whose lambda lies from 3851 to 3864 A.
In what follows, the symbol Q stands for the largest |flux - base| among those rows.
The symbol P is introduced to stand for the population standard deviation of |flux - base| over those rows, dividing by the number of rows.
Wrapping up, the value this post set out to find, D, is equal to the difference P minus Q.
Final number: -11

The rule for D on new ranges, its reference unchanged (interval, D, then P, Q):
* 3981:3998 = -3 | 1.0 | 3.5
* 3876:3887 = -5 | 2.5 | 7.6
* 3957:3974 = -8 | 4.0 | 11.5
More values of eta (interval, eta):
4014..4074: 0.81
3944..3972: 1.08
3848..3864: 0.54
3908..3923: 0.14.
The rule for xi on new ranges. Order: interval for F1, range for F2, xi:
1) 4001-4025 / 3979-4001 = 0.0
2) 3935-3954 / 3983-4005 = -1.2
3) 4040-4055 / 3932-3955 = 0.6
